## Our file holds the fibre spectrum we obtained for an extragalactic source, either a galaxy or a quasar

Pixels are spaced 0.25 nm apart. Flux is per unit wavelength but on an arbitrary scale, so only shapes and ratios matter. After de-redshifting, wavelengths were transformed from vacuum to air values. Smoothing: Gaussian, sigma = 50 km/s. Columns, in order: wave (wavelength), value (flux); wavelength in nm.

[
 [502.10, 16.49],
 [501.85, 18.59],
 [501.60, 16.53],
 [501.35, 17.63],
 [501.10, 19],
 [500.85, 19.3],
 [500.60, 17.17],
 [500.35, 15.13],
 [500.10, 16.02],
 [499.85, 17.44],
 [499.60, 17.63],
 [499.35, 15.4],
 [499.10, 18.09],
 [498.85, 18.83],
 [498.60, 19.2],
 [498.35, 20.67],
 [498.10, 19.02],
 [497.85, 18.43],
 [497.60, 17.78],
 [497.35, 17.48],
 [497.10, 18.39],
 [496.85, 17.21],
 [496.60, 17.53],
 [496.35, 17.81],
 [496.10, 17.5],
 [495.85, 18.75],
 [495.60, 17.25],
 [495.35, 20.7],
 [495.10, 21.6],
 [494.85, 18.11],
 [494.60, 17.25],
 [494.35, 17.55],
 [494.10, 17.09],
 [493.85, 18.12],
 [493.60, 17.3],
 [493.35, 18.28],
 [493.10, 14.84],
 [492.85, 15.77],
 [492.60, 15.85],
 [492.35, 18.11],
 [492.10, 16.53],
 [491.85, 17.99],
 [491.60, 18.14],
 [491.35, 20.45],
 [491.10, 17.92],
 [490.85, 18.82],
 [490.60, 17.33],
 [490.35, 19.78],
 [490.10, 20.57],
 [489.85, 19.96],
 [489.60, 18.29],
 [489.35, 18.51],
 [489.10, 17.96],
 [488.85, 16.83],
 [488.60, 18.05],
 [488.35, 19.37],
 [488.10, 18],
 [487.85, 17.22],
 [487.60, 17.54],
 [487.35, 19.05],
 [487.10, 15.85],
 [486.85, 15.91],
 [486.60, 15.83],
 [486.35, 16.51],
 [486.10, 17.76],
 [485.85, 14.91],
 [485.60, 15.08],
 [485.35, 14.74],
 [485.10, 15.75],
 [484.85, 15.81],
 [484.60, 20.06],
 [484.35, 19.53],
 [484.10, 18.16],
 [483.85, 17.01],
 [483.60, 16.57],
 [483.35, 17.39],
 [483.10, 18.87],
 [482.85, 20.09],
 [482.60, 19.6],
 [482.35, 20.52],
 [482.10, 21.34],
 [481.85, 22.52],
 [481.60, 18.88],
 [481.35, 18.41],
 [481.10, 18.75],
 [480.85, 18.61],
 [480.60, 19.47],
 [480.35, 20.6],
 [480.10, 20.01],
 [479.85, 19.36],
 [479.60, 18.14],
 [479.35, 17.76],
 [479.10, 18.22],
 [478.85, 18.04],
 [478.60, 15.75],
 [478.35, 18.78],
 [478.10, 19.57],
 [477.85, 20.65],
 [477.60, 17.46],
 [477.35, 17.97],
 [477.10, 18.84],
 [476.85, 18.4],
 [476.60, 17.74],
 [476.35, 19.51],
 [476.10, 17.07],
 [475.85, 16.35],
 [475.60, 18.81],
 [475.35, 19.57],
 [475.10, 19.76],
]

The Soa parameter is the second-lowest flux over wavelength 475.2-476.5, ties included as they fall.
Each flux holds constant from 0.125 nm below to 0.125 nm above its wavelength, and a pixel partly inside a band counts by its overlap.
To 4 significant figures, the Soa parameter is 17.07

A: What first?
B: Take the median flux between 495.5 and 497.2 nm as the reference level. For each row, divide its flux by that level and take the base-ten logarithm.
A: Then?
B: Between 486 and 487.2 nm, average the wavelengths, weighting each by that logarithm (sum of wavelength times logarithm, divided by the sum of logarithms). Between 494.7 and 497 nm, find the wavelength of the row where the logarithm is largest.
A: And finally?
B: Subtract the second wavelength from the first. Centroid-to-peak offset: -8.31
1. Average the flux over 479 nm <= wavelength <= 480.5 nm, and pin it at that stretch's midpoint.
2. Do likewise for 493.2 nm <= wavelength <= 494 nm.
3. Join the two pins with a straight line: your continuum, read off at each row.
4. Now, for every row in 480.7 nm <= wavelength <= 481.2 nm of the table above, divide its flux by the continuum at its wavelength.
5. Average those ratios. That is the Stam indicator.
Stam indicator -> 0.99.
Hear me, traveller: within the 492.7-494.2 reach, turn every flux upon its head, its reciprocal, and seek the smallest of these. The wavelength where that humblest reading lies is 493.35 nm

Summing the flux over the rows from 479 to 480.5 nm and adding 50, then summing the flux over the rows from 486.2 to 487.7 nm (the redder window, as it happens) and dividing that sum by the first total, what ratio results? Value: 0.61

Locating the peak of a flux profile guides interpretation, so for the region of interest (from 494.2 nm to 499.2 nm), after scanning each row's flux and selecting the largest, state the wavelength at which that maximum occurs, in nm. 495.10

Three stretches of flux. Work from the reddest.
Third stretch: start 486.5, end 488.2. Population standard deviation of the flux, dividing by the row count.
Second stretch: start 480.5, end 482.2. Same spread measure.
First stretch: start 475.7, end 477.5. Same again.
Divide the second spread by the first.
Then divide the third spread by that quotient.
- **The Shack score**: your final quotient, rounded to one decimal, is 0.8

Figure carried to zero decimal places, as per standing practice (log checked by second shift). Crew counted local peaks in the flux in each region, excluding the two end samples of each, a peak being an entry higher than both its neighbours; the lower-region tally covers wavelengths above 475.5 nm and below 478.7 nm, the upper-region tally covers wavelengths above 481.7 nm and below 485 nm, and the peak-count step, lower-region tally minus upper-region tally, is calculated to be 1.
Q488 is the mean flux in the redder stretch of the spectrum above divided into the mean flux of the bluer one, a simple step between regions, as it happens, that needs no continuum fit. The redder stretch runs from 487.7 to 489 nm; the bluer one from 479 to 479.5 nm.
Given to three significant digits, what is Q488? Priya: 1.01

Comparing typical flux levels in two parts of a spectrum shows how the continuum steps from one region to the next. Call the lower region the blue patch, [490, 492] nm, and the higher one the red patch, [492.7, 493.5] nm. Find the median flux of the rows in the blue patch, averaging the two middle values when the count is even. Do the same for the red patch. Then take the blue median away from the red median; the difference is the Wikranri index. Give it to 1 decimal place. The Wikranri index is -2.7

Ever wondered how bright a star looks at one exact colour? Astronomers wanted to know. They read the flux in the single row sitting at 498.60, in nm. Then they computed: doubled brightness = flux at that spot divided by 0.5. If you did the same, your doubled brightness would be 38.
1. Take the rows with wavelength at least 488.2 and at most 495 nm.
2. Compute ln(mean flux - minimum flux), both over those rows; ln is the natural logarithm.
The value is 1.1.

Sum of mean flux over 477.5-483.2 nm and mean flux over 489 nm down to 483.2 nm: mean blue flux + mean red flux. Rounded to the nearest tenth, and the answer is 36.3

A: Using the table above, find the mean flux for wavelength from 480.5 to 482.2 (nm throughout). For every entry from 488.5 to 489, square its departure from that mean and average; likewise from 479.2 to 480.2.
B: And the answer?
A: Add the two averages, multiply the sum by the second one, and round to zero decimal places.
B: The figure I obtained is 12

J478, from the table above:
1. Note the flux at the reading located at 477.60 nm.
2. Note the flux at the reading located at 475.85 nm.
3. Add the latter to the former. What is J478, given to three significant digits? 33.8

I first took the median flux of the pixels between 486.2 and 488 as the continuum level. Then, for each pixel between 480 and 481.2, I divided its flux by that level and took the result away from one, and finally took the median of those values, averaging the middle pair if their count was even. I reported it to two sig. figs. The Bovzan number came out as -0.18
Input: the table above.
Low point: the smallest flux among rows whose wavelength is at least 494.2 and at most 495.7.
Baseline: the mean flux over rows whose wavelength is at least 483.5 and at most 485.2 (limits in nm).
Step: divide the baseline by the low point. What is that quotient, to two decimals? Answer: 1.02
